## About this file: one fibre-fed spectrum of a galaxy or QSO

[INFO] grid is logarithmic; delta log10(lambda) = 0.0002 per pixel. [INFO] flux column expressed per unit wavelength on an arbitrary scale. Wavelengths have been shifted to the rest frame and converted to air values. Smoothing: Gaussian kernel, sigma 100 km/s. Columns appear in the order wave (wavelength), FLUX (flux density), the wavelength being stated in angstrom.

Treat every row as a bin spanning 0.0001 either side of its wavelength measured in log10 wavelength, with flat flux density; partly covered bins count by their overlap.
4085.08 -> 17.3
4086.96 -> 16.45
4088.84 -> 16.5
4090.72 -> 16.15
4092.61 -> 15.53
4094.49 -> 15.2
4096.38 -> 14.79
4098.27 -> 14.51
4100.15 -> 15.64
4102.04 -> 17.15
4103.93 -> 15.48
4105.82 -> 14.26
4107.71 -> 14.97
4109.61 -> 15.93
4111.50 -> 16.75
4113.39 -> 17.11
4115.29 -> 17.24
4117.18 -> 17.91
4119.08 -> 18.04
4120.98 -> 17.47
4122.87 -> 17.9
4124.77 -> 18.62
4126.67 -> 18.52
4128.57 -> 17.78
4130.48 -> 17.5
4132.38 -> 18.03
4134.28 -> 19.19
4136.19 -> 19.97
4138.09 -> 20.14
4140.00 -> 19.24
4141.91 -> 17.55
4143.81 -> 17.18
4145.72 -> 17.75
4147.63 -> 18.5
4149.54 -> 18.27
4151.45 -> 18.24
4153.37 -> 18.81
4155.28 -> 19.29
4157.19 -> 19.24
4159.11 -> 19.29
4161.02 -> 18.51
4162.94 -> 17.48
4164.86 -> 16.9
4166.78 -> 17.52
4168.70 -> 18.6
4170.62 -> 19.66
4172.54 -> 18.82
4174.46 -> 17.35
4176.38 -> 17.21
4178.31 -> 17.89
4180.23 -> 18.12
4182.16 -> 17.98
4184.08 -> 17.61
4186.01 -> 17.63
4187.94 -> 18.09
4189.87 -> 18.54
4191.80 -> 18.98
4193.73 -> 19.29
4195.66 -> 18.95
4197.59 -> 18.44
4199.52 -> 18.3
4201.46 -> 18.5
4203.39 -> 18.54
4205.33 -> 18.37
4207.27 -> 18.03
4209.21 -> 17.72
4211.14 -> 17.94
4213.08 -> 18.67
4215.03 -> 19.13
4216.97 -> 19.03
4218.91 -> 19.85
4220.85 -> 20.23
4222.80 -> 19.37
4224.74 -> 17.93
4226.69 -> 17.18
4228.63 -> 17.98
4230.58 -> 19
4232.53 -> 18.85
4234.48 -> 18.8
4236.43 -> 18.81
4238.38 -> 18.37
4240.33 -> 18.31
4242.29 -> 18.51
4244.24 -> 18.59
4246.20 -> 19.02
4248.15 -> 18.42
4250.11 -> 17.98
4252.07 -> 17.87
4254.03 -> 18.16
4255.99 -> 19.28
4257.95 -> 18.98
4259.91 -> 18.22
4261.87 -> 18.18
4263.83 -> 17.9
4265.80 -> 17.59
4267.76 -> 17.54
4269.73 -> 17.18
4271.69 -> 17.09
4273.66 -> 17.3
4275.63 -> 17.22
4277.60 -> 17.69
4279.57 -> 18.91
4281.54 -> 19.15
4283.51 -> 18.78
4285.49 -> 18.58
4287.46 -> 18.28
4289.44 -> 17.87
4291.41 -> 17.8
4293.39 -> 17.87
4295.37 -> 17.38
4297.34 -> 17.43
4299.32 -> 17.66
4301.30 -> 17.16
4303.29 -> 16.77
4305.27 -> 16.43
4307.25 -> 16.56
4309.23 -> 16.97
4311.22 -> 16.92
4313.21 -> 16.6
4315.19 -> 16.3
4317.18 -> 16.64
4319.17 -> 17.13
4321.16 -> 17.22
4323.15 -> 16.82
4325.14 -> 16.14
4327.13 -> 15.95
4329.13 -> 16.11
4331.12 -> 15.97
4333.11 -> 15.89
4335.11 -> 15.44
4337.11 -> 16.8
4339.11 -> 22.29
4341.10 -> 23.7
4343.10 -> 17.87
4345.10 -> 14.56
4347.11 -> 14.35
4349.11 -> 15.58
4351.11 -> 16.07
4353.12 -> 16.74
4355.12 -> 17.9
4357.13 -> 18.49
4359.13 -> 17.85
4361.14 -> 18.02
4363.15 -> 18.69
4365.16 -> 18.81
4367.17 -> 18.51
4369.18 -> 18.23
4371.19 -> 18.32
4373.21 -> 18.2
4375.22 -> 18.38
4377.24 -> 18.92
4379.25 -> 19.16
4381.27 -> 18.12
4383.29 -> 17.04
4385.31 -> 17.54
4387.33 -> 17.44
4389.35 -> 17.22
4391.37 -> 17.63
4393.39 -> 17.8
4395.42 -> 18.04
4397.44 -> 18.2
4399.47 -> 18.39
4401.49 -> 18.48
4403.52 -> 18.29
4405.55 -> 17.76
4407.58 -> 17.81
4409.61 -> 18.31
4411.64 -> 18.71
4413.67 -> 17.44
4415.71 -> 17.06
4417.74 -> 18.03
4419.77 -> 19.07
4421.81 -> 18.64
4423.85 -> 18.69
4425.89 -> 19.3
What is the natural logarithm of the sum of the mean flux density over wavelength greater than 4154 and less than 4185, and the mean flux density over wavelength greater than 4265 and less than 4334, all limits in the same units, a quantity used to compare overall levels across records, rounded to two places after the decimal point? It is 3.57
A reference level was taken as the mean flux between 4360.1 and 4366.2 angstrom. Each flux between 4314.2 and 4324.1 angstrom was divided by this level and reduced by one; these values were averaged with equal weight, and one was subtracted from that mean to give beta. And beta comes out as -1.09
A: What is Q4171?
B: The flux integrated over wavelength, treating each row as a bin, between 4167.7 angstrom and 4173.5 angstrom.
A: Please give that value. 110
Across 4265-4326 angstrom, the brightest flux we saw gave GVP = 19.15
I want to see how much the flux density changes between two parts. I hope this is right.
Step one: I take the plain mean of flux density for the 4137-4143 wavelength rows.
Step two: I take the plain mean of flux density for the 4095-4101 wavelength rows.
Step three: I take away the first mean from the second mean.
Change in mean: -4.0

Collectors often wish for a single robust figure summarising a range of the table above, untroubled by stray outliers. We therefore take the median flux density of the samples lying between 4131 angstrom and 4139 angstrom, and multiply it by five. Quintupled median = 98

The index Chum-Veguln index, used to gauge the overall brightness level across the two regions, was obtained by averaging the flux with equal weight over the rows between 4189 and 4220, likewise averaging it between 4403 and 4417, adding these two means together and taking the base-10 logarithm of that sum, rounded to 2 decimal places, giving 1.56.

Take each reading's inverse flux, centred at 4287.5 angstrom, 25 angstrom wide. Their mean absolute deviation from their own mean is 0.0016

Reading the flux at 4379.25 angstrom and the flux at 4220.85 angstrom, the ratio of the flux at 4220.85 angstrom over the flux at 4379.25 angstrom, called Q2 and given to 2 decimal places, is 1.06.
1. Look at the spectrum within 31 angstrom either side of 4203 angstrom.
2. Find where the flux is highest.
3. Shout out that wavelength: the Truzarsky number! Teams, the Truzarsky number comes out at 4220.85 angstrom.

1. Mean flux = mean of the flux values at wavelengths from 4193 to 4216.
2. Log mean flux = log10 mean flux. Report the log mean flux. 1.27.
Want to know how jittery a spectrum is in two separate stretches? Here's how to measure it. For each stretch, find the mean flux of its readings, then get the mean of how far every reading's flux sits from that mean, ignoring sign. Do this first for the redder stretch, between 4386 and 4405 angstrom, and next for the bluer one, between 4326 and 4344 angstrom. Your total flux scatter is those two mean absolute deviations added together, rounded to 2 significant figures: 2.7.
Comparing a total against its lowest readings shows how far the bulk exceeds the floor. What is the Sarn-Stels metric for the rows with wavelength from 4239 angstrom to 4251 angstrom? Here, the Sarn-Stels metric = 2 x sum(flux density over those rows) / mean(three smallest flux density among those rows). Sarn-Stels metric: 12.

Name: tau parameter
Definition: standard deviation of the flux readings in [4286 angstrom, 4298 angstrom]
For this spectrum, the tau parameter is 0.3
